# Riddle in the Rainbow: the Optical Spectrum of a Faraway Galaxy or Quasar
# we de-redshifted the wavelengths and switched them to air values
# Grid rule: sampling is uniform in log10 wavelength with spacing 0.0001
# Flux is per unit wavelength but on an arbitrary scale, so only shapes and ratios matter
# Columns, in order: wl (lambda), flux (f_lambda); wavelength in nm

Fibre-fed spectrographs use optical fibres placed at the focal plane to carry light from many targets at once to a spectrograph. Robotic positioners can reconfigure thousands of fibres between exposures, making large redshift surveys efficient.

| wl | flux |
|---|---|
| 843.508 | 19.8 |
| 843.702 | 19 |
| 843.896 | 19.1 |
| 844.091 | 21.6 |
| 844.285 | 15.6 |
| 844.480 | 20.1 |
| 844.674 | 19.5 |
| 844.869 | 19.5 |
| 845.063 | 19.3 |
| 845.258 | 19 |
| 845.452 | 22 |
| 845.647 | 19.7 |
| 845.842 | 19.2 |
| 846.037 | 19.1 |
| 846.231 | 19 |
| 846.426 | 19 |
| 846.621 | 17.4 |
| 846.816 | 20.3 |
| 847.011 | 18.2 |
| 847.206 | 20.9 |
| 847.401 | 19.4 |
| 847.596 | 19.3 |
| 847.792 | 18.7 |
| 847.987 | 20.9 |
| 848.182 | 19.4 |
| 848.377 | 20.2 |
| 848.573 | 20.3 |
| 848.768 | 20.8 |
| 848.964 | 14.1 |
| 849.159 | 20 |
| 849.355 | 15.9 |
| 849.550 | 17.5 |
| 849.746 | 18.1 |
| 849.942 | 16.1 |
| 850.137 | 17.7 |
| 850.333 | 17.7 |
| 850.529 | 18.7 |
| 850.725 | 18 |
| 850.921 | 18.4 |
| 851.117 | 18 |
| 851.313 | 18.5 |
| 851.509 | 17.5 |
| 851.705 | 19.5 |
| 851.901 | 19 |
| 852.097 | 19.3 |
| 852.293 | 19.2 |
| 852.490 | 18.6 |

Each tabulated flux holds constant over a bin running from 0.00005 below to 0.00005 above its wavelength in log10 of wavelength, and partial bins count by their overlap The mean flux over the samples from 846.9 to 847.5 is 19.5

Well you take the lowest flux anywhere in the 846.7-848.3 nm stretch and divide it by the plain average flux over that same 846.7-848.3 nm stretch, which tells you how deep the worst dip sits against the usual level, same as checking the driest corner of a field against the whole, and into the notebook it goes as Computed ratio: 0.93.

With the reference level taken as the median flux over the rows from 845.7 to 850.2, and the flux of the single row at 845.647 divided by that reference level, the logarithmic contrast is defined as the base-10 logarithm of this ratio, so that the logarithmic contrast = 0.013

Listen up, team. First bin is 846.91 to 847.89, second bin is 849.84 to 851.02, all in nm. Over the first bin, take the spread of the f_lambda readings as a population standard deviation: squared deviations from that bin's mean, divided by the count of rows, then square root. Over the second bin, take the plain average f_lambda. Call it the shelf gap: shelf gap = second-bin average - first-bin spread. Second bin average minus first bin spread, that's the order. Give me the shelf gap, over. 16.9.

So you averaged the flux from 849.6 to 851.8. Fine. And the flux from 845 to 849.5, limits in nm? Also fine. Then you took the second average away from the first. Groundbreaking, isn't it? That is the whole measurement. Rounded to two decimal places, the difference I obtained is -1.20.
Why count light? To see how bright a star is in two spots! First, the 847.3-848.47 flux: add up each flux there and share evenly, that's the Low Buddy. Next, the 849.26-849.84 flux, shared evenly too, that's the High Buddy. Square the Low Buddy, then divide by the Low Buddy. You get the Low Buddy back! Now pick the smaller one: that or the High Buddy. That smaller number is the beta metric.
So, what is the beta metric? 17.2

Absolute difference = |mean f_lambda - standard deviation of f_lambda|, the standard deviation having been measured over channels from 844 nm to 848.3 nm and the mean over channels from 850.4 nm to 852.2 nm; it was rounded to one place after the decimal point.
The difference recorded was 17.2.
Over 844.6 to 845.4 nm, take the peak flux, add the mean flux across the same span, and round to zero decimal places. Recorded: 39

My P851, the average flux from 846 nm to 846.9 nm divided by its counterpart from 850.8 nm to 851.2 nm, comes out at 1.04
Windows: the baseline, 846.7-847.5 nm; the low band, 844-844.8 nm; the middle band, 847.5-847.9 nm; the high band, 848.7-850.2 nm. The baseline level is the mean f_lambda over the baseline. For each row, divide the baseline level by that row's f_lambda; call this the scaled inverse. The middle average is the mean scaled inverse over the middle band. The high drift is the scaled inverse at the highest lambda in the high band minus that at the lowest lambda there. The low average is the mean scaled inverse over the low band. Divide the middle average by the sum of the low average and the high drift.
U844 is 0.86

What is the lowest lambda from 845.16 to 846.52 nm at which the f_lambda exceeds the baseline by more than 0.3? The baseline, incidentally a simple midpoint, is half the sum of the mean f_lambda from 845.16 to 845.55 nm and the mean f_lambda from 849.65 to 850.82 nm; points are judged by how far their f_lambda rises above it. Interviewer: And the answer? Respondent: 845.452 nm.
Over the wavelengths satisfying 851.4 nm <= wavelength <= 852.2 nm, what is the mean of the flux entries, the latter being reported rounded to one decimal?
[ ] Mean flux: 18.8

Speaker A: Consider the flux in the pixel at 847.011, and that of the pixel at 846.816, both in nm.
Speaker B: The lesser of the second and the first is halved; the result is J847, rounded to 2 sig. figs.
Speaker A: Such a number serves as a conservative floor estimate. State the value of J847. 9.1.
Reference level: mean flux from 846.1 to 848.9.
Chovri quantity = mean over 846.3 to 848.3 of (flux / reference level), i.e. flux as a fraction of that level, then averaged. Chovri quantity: 0.99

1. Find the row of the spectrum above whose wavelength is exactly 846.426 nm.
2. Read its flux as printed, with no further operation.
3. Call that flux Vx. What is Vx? 19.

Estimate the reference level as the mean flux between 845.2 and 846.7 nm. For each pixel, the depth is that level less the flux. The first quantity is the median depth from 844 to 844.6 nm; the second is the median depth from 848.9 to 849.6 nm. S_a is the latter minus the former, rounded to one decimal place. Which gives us 3.4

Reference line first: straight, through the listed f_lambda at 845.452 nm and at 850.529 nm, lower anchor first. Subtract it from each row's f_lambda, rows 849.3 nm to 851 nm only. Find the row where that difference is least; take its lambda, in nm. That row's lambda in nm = 849.355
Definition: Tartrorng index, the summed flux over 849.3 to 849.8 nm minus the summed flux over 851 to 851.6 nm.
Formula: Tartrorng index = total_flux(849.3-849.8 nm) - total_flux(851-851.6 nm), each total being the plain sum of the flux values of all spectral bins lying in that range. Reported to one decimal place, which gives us -2.5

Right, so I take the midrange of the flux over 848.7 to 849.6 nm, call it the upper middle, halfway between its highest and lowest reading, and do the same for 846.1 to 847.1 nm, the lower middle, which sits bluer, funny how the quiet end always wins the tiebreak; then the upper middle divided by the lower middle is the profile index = 0.93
